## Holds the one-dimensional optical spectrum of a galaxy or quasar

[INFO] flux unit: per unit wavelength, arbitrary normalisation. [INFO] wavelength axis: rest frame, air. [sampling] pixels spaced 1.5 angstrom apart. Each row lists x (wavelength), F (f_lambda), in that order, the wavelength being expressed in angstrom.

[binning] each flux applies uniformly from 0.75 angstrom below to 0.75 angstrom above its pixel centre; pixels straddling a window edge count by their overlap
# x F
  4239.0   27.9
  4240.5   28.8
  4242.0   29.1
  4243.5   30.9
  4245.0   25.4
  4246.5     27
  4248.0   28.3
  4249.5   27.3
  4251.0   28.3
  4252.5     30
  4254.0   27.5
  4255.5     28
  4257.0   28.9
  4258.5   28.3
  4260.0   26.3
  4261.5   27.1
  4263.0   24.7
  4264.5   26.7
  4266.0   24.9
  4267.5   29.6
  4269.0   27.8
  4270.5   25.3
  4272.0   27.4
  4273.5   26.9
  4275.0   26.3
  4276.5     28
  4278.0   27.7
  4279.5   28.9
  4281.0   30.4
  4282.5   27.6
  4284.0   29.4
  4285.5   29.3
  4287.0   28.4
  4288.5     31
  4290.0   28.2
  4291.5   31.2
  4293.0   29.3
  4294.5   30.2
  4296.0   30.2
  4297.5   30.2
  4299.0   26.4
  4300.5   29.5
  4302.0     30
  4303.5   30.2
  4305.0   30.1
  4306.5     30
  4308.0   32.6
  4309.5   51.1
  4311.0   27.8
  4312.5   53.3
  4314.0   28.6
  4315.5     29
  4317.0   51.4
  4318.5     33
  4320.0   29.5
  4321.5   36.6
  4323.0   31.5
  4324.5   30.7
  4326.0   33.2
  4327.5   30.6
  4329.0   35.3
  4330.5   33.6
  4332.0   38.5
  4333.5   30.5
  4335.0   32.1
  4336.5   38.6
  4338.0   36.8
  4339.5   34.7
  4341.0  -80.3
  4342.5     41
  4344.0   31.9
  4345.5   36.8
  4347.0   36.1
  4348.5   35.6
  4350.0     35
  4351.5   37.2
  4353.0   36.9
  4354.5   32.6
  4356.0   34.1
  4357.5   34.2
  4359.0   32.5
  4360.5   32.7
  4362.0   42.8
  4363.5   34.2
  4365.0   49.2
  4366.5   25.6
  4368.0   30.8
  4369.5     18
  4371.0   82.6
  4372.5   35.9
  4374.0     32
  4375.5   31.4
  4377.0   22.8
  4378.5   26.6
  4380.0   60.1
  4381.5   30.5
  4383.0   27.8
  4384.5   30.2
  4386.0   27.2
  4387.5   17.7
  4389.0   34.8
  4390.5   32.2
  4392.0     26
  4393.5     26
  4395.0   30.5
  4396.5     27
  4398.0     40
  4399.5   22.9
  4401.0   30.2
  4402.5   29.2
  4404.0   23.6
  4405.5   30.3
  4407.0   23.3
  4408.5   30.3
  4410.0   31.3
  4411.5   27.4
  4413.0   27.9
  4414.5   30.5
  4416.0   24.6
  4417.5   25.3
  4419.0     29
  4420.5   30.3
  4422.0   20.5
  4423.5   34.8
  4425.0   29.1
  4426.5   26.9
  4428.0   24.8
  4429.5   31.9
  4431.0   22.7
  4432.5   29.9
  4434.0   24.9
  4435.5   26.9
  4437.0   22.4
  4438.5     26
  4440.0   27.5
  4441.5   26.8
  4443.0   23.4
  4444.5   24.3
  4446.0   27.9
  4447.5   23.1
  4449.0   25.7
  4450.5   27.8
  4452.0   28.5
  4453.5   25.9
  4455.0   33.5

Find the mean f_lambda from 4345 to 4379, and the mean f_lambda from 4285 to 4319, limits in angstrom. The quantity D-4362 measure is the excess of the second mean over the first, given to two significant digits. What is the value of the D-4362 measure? -2.8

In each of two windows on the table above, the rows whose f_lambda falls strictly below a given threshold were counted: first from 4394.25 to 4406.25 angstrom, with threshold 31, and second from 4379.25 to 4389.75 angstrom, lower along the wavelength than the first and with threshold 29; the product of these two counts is 21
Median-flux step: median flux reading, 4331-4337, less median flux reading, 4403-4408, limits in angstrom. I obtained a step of 11.7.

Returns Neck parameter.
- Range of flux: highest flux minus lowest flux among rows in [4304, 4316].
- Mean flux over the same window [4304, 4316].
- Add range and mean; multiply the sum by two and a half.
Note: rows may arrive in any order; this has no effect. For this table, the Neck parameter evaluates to 152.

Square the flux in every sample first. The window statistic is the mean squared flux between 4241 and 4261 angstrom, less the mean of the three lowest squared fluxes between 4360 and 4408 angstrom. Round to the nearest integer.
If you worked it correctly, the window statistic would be 406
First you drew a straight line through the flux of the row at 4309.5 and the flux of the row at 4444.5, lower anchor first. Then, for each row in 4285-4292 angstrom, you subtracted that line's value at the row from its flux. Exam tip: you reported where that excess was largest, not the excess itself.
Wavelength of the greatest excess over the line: 4291.5 angstrom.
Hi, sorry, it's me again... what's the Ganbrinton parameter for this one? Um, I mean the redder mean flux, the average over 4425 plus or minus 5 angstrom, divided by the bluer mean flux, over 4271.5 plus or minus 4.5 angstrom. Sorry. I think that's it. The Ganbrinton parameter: 1.04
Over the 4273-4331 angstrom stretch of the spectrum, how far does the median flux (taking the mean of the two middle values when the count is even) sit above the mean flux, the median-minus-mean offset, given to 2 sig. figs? -1.6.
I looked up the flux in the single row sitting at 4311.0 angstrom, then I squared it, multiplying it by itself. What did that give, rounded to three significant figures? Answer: 773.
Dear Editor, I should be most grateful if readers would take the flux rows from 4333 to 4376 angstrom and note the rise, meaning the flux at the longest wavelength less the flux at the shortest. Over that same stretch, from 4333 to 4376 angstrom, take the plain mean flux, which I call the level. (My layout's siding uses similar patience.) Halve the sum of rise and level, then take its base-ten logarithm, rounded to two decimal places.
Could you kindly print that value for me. 1.22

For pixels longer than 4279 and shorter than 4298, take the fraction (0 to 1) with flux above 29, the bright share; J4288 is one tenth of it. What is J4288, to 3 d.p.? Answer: 0.069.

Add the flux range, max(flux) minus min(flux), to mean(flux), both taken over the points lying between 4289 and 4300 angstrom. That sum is 34.2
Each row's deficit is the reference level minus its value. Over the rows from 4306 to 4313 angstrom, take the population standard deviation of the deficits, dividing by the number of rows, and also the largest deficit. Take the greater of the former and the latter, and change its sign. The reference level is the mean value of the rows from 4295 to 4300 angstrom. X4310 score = -11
